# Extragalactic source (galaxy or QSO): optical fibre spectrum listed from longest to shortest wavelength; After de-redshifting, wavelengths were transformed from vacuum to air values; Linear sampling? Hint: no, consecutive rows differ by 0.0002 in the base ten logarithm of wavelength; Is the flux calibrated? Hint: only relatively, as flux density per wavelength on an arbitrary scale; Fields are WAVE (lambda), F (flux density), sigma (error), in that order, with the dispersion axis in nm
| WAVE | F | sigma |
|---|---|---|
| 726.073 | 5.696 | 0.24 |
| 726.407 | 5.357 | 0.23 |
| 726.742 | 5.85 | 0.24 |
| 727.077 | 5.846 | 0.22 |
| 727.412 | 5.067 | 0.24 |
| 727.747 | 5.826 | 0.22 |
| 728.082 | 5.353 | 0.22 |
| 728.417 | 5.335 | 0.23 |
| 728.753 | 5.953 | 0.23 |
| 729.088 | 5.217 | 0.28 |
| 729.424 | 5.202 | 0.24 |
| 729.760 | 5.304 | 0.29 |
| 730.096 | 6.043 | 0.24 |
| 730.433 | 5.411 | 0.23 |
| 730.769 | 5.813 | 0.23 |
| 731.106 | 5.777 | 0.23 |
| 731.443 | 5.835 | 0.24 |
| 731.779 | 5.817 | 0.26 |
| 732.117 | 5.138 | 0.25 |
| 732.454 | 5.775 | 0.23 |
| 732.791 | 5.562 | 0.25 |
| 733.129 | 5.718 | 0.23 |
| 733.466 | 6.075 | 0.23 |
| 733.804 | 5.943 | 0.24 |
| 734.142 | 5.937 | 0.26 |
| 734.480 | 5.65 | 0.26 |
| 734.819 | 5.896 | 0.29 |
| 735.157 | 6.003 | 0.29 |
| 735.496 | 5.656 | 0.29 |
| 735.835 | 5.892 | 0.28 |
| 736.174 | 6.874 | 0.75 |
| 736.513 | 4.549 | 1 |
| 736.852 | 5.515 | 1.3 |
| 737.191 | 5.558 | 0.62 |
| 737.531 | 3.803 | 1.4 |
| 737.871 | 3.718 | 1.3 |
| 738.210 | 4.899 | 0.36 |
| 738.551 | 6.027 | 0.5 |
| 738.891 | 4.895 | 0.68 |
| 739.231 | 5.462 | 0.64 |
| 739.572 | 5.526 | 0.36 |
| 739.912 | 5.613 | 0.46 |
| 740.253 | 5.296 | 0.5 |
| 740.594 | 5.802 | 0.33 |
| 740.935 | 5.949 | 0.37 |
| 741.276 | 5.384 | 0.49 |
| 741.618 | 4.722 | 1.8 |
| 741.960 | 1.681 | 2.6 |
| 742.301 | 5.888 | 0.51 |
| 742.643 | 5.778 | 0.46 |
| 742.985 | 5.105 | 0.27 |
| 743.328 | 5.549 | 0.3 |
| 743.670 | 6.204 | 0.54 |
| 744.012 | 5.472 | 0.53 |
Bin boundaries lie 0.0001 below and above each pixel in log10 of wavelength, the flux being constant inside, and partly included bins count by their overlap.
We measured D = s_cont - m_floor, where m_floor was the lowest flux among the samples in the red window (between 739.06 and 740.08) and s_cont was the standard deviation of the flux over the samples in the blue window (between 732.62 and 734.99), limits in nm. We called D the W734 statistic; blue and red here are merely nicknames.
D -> -5.3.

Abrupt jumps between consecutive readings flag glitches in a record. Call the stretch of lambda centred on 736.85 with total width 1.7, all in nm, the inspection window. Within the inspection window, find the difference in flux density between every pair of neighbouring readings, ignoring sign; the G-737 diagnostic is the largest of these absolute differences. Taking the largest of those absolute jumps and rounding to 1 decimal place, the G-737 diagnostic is 2.3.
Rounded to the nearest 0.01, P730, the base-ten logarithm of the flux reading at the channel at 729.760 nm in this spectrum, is 0.72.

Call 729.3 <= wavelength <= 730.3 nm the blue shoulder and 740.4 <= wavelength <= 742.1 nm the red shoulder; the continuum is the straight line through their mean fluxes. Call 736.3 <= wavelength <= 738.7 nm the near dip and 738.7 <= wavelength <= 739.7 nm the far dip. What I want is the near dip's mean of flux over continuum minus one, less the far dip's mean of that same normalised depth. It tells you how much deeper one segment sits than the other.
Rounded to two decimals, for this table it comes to -0.11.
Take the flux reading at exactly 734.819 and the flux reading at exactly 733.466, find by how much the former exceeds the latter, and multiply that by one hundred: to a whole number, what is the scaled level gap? -18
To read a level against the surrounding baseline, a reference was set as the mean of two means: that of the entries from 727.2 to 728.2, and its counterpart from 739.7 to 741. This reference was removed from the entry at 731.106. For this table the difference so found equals 0.24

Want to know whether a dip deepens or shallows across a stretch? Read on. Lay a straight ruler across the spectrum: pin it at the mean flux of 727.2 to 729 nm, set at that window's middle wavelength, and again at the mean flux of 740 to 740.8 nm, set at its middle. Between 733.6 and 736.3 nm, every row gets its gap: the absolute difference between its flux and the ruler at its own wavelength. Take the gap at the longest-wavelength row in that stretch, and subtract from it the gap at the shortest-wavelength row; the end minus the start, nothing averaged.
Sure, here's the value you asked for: 0.92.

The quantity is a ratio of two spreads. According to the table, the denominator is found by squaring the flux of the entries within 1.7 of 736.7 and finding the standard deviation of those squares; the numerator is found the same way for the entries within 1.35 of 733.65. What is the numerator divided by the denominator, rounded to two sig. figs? 0.19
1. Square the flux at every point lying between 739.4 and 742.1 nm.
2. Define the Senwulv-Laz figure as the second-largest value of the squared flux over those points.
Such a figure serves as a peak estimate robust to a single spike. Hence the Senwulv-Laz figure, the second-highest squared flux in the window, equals 33.7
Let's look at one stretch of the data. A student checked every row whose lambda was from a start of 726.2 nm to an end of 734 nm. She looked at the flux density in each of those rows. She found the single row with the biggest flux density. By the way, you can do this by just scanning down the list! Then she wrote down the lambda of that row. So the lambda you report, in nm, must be 733.466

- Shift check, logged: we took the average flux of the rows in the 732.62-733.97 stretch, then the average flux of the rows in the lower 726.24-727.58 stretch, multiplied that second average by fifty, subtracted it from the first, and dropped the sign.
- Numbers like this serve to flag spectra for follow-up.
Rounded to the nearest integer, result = 271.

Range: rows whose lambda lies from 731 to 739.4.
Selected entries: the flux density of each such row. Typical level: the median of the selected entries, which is 5.72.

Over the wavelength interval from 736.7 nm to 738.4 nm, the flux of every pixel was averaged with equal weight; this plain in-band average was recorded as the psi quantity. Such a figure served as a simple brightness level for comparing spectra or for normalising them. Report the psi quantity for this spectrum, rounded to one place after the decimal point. 4.7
